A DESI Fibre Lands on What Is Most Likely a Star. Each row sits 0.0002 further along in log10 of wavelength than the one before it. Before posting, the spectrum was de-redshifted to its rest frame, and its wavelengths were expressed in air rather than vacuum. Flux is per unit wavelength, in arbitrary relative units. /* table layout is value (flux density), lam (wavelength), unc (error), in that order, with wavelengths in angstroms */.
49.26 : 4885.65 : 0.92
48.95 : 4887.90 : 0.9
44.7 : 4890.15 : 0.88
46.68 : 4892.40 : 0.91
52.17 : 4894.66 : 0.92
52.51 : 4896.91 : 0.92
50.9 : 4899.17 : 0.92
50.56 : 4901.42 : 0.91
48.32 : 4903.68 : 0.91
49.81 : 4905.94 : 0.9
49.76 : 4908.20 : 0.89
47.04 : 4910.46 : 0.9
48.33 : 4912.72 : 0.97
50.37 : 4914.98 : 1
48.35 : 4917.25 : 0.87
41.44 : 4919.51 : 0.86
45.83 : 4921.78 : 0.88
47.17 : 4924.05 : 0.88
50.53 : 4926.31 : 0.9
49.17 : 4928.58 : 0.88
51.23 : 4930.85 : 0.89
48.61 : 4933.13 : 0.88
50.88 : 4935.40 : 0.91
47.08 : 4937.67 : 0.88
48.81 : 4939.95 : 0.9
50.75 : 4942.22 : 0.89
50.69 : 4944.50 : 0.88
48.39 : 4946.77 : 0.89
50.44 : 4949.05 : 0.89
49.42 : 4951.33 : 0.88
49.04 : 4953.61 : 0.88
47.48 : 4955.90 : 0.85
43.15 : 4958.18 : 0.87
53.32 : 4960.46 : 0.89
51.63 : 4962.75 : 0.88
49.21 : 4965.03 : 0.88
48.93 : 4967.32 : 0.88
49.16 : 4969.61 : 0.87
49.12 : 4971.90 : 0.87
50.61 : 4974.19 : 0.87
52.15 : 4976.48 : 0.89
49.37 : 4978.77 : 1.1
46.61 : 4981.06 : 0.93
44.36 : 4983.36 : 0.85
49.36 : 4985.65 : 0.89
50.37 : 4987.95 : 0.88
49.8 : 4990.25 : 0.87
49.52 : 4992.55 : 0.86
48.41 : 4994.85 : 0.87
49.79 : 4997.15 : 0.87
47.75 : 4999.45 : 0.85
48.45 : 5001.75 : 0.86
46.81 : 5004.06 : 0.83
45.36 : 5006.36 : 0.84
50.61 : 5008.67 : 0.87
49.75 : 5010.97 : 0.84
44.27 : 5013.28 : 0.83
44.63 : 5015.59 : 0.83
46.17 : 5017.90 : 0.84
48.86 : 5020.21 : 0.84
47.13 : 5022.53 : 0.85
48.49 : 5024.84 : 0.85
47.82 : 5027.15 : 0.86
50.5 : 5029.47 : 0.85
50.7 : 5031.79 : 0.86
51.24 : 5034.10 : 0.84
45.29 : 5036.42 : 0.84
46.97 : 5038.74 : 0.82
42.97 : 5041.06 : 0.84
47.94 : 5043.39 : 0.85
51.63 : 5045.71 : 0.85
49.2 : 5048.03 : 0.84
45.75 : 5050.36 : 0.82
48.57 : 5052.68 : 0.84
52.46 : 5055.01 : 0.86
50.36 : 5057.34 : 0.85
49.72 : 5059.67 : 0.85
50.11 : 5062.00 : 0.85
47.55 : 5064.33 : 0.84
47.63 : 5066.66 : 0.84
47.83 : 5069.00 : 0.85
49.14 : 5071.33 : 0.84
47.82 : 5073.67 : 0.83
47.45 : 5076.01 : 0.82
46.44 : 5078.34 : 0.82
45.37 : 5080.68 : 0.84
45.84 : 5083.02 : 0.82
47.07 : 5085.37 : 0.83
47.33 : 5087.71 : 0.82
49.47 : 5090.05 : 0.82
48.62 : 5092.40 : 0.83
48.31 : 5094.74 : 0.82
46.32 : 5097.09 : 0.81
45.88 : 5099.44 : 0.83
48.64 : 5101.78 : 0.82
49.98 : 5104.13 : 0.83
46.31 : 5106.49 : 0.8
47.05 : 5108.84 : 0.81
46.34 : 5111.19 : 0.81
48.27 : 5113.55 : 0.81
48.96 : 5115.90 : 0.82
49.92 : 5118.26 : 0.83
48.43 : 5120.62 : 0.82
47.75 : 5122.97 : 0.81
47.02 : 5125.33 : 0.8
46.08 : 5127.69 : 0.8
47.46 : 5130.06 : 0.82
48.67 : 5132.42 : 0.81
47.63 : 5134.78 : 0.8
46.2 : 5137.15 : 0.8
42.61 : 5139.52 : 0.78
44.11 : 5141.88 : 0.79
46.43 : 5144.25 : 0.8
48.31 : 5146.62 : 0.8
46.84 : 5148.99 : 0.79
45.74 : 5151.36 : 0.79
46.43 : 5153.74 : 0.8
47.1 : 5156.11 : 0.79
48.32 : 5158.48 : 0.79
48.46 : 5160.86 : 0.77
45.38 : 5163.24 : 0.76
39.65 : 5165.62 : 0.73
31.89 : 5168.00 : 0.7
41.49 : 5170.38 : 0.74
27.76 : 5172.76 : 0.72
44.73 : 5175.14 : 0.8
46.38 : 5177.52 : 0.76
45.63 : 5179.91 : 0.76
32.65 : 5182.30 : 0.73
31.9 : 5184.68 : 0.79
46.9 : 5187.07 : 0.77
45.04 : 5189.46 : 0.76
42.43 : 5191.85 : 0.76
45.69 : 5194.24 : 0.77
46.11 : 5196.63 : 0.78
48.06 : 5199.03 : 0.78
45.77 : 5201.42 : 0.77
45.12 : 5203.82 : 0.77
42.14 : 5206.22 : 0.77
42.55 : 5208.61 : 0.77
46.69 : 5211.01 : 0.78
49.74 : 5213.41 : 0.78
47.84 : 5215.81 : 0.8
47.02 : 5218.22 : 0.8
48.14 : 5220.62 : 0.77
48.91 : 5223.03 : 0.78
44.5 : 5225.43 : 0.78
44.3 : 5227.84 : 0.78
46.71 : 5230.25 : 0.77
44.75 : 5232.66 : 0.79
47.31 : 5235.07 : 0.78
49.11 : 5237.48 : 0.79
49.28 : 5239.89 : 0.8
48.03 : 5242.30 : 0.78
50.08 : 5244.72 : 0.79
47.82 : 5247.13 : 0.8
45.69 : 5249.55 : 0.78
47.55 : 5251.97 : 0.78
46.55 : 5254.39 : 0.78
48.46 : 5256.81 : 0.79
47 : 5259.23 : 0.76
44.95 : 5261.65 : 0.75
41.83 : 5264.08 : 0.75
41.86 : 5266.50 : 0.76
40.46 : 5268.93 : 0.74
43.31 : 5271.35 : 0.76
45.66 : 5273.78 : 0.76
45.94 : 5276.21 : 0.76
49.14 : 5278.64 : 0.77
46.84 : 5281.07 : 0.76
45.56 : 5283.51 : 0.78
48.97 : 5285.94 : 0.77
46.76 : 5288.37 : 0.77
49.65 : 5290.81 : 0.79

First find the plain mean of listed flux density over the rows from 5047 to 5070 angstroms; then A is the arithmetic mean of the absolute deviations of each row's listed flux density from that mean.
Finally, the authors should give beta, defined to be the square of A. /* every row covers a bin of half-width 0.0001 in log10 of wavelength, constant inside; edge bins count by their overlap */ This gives 2.1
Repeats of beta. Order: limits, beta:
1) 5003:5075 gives 3.4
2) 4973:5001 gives 2.2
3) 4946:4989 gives 2.6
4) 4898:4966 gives 3.0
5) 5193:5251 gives 3.0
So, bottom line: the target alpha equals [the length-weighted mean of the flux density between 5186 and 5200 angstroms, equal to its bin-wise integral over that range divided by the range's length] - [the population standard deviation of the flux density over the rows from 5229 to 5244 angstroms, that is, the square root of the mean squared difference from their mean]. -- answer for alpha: 44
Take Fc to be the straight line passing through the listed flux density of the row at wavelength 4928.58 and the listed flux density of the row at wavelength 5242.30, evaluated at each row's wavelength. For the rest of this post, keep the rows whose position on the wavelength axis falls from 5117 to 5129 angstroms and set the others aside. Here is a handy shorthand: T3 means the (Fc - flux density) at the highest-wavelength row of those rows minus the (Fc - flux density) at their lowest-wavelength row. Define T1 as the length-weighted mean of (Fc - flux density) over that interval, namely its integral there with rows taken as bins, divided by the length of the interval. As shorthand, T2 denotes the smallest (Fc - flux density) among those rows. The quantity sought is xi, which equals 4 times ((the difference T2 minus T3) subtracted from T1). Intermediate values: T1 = 0.6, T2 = -1.4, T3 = 3.8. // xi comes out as 23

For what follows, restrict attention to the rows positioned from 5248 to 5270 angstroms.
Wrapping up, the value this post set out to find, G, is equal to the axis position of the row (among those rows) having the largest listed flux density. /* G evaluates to 5256.81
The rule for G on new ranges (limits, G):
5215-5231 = 5223.03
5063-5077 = 5071.33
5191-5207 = 5199.03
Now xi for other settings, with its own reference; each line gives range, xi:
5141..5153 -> 1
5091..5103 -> 4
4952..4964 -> 7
